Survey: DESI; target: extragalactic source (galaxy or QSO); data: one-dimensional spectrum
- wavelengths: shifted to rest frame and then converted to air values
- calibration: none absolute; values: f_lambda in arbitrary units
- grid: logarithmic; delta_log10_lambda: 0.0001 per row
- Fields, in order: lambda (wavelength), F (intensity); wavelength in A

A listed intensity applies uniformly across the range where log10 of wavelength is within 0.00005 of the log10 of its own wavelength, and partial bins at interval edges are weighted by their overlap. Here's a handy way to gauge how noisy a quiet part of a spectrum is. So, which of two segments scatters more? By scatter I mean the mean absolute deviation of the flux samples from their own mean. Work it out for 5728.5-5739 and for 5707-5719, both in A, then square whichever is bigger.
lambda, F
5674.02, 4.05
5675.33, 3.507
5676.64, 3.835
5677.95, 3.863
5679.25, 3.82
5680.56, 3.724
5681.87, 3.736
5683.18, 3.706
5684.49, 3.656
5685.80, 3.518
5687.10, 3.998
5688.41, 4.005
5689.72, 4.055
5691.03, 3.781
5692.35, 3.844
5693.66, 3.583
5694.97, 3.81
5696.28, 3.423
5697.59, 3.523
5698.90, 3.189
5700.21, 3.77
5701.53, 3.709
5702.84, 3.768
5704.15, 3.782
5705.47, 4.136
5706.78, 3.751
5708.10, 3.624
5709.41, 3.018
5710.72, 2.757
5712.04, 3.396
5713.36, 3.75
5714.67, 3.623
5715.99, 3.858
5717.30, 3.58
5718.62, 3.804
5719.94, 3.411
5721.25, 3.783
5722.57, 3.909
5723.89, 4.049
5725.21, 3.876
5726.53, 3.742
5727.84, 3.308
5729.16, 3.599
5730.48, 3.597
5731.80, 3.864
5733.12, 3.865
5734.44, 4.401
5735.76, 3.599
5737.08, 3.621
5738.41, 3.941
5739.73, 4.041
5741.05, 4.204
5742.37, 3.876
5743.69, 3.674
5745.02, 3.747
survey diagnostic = 0.083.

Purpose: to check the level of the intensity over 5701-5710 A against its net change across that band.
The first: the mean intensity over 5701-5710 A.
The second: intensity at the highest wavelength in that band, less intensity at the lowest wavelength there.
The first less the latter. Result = 4.38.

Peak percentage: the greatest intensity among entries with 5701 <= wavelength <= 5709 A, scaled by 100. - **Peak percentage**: 414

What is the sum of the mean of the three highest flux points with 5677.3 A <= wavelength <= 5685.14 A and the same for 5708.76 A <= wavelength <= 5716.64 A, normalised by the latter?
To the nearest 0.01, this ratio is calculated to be 2.02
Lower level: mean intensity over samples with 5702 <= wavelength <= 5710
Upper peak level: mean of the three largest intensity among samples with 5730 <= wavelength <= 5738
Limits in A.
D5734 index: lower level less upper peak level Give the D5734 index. -0.36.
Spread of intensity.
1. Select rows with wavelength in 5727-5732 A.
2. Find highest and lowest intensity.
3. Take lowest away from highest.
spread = 0.56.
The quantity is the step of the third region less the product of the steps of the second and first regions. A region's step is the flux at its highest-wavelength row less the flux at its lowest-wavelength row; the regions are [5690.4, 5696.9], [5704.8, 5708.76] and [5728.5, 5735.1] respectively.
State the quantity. 0.62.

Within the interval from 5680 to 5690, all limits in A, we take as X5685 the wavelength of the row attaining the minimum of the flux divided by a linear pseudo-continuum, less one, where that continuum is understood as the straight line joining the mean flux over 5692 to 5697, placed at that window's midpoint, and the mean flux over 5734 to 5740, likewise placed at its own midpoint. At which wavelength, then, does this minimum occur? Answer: 5685.80 A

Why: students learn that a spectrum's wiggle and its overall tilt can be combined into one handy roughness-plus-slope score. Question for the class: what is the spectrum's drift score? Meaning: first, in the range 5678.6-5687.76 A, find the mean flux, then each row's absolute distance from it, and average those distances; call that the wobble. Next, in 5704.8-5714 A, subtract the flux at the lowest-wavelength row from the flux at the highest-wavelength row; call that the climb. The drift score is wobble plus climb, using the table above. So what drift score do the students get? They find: -0.29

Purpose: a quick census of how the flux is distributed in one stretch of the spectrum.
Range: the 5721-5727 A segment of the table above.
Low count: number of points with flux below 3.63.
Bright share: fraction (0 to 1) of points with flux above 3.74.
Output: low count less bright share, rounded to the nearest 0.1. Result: -1.0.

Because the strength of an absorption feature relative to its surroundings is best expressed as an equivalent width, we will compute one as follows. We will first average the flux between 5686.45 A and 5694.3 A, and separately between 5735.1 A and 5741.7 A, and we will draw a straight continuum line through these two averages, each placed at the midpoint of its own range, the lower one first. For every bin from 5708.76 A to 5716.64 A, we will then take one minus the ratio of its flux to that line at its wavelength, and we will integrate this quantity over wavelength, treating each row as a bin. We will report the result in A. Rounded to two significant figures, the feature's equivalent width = 0.97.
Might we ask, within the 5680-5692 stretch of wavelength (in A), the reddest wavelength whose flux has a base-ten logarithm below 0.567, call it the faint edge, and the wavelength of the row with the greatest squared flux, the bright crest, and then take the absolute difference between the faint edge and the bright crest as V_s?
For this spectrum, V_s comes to 3.9 A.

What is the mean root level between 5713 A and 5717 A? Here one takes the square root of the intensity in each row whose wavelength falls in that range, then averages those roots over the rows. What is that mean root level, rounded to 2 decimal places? 1.93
